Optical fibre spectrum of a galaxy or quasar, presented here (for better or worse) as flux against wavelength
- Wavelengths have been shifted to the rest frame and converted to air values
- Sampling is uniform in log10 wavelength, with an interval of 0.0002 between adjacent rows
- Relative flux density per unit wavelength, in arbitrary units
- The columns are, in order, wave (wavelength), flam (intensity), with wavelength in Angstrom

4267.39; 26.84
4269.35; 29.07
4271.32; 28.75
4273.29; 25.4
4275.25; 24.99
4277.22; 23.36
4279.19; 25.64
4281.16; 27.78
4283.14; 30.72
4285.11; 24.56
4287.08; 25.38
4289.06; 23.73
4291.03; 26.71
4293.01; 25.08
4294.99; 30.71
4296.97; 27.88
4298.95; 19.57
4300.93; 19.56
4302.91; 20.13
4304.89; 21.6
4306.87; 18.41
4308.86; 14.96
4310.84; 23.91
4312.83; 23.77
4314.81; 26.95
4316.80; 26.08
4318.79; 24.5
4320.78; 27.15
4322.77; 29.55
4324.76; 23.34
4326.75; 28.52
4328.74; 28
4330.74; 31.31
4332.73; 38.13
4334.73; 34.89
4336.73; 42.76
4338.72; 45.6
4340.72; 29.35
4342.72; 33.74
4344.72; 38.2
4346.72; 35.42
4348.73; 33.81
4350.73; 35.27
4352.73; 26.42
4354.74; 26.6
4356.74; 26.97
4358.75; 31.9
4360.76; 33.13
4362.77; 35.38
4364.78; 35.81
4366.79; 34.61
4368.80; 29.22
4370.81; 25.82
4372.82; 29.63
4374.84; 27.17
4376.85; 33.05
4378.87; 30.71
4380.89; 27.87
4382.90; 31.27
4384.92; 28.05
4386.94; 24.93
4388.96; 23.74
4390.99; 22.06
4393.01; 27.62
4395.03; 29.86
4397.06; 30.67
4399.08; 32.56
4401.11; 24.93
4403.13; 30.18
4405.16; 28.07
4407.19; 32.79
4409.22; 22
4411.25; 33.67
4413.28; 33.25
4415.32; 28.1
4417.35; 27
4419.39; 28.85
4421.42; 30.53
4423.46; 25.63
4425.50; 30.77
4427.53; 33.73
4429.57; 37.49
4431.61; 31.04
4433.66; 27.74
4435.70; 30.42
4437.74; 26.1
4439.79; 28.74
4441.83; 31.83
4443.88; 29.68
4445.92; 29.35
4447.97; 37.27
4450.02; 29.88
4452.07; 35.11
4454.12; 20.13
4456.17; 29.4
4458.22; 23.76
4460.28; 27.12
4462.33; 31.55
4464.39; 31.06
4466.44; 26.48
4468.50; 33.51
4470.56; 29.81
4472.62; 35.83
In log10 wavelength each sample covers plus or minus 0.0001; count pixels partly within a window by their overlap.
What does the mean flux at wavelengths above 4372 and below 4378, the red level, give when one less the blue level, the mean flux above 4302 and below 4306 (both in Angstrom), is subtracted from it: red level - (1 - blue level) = 49.8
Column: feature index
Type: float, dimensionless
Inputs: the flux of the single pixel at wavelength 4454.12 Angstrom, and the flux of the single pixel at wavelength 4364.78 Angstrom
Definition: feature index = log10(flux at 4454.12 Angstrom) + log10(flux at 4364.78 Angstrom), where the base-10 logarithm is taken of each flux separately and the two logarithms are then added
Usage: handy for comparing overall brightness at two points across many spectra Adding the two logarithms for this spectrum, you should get 2.86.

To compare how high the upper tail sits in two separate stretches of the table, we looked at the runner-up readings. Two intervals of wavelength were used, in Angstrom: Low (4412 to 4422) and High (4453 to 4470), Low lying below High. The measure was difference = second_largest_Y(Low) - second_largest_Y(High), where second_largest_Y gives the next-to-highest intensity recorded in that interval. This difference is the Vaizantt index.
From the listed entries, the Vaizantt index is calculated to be -1.0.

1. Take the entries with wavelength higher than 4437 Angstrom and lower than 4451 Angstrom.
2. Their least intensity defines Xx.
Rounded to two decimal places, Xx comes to 26.10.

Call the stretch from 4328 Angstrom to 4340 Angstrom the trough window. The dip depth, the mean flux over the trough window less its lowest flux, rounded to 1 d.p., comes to 8.8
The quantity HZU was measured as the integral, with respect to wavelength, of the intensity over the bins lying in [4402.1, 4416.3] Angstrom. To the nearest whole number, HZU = 422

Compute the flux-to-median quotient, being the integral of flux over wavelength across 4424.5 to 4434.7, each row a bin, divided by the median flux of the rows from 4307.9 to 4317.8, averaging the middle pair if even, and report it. 13.72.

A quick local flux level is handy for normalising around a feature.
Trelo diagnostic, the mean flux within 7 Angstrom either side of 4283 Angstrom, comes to 25.9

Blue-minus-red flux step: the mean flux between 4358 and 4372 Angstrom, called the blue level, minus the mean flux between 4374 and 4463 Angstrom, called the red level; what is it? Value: 3.0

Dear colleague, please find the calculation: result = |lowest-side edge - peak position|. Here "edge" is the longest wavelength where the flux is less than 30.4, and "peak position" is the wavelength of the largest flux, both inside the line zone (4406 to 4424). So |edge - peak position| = 12.2 Angstrom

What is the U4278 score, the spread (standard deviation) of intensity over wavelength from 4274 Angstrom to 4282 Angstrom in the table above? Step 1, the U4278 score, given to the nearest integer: 2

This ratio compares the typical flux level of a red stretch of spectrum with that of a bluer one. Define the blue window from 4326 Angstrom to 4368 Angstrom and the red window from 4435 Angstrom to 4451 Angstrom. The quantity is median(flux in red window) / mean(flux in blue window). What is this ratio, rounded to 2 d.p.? 0.89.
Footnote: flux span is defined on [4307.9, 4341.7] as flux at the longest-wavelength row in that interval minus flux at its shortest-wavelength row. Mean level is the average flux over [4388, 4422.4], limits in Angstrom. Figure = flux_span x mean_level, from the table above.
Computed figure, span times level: 411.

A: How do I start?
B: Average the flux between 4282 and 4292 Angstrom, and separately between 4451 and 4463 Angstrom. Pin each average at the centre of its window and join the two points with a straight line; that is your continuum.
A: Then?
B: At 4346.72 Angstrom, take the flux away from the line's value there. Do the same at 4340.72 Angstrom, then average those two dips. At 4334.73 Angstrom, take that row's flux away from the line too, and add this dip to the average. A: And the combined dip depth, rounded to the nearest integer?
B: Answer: -14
